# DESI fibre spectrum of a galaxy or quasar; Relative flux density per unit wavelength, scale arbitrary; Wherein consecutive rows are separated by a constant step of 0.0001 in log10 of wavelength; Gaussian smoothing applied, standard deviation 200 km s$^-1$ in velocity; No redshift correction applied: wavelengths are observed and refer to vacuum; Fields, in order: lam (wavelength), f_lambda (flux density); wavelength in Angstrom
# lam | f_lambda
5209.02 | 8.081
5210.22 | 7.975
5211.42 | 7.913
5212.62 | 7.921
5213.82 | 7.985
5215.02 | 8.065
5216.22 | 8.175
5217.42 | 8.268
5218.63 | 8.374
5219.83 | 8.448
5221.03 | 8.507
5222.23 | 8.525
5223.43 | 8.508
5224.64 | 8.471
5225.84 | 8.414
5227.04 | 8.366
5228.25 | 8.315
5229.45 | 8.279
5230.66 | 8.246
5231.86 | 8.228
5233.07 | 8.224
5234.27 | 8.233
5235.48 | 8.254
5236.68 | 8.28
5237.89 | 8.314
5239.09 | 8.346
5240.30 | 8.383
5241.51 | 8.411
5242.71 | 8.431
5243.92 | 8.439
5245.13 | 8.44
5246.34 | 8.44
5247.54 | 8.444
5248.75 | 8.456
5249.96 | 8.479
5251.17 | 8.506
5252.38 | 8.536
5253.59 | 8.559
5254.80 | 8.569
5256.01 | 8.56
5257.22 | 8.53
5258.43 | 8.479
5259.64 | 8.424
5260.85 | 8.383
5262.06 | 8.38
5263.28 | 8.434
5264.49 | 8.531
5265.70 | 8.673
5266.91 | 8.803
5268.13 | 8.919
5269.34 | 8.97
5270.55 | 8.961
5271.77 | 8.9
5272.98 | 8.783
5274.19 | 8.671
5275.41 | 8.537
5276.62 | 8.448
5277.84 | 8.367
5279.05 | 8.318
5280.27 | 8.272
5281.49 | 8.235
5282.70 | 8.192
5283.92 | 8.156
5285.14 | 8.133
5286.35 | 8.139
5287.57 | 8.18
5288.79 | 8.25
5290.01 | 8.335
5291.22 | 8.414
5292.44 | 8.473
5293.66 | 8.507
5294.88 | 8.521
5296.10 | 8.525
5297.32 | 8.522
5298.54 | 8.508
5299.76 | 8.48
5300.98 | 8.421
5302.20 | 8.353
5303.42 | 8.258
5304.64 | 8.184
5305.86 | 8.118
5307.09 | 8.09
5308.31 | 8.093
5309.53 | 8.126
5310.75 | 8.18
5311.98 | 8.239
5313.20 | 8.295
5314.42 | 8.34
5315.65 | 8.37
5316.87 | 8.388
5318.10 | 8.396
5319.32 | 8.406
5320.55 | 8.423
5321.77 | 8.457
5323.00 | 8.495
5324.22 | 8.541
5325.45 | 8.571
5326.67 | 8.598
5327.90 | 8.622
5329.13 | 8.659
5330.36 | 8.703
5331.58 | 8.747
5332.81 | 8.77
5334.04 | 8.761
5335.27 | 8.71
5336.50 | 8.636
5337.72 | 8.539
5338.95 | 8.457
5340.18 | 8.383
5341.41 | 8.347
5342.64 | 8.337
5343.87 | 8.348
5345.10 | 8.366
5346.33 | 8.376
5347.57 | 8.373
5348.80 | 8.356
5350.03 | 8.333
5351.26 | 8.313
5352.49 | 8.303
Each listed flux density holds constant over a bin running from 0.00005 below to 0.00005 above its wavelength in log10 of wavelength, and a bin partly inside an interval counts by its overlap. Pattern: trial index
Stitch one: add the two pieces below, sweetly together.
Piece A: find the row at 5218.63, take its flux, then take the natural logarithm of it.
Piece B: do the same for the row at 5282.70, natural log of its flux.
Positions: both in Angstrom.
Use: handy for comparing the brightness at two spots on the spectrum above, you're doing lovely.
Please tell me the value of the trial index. 4.23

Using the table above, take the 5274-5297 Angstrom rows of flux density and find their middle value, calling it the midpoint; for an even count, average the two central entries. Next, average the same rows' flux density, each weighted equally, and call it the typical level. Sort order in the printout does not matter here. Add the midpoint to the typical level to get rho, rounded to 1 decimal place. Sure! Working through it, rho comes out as 16.7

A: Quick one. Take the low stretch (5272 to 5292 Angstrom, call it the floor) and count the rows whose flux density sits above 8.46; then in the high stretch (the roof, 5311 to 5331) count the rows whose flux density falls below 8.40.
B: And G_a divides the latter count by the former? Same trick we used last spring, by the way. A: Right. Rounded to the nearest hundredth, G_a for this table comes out 2.00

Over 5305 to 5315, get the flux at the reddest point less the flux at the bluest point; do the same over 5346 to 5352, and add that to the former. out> 0.159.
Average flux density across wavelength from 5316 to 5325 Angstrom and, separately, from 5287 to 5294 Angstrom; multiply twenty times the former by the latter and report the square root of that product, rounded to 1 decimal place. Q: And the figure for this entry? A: 37.6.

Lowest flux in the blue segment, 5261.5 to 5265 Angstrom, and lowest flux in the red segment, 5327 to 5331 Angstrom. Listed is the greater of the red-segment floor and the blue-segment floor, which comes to 8.6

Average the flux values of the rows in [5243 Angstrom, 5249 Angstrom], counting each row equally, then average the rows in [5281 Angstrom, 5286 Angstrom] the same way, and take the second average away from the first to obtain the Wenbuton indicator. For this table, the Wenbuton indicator 0.26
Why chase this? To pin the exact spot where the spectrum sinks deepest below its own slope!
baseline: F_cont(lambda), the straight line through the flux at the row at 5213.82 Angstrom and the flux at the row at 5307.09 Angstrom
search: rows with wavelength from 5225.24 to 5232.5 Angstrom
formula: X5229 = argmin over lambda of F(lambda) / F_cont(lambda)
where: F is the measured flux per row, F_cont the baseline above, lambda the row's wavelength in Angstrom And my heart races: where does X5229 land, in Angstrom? 5231.86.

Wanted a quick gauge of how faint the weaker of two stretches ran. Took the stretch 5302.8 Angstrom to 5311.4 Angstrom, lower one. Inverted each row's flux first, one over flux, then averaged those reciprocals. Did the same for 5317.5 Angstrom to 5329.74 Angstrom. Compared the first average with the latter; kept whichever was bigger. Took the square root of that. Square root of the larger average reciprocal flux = 0.350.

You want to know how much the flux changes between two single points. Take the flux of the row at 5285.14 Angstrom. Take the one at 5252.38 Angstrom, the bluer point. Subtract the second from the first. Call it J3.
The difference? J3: -0.40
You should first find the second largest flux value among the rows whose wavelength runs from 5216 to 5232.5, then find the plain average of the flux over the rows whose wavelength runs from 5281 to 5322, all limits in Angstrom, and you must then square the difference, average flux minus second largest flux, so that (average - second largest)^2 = 0.037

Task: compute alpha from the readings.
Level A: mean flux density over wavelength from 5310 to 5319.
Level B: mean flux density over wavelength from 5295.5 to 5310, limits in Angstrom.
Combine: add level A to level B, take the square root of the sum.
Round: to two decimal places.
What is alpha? 4.08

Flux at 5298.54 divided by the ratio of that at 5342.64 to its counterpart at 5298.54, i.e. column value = 8.7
